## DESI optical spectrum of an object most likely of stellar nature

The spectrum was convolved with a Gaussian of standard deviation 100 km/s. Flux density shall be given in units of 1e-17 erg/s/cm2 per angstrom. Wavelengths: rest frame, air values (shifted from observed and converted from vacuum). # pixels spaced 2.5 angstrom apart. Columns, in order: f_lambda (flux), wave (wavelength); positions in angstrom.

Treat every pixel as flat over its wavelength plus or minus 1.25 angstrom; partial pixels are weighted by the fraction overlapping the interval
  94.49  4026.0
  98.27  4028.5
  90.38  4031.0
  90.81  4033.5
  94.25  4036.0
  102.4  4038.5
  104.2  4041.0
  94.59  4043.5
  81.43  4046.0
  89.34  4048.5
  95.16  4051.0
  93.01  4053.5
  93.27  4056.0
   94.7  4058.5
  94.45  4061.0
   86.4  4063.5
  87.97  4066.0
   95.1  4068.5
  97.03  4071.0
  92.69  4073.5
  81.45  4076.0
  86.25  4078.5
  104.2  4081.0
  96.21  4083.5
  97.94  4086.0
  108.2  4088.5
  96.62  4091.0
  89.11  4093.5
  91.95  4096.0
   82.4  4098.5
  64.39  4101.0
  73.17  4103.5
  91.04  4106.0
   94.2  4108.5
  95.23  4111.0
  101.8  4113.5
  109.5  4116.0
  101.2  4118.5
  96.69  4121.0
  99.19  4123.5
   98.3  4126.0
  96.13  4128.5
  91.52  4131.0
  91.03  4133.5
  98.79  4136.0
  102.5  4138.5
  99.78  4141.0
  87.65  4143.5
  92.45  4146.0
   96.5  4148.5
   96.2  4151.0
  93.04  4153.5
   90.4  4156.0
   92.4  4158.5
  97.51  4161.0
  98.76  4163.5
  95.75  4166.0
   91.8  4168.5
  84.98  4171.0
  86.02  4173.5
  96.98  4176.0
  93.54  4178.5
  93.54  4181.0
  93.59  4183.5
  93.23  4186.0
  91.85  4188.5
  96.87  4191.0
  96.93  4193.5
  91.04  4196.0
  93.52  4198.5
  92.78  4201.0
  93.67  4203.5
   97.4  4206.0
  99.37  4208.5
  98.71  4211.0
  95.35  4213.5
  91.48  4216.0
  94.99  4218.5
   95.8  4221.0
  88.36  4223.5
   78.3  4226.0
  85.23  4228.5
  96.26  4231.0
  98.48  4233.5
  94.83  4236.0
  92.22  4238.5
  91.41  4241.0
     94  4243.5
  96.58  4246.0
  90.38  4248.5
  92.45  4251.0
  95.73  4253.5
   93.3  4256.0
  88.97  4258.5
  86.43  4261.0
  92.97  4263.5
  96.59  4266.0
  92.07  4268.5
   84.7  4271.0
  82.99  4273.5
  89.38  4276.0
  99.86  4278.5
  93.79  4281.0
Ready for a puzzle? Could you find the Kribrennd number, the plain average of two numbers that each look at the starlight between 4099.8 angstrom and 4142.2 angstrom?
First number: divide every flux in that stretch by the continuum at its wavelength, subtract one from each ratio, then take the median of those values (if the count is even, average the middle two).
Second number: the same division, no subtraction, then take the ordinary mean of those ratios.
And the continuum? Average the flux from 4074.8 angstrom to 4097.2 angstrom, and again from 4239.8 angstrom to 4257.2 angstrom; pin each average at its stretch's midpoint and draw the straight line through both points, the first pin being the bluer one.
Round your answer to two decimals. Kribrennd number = 0.51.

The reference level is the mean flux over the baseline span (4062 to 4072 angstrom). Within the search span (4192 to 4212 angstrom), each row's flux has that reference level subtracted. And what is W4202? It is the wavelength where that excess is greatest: 4208.5 angstrom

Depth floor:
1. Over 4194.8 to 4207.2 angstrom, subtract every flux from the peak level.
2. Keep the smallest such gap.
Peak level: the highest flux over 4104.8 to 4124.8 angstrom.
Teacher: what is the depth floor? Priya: 12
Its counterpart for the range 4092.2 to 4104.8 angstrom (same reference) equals 18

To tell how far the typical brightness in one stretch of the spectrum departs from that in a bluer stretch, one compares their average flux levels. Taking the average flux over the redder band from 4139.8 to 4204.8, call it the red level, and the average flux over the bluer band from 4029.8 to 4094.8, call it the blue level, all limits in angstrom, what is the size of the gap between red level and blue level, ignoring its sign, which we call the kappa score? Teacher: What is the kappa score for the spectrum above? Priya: 0.25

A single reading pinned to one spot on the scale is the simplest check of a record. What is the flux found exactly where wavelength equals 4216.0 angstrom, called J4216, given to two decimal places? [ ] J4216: 91.48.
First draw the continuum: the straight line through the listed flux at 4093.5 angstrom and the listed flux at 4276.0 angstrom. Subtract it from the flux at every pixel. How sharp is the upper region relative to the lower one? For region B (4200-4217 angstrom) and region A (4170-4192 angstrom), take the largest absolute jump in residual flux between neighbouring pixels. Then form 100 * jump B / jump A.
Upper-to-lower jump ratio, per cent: 35.4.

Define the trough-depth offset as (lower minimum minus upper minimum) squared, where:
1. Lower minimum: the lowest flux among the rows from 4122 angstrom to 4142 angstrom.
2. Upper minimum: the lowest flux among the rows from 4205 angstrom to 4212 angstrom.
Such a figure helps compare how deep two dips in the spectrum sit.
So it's 41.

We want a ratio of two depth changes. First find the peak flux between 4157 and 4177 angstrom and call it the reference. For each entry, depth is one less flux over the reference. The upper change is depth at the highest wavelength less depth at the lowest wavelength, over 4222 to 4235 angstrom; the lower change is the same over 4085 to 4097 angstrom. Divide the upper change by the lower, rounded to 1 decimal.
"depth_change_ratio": -1.7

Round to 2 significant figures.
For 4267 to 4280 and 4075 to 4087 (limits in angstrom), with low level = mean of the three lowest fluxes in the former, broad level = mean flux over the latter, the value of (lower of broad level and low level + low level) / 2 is 86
